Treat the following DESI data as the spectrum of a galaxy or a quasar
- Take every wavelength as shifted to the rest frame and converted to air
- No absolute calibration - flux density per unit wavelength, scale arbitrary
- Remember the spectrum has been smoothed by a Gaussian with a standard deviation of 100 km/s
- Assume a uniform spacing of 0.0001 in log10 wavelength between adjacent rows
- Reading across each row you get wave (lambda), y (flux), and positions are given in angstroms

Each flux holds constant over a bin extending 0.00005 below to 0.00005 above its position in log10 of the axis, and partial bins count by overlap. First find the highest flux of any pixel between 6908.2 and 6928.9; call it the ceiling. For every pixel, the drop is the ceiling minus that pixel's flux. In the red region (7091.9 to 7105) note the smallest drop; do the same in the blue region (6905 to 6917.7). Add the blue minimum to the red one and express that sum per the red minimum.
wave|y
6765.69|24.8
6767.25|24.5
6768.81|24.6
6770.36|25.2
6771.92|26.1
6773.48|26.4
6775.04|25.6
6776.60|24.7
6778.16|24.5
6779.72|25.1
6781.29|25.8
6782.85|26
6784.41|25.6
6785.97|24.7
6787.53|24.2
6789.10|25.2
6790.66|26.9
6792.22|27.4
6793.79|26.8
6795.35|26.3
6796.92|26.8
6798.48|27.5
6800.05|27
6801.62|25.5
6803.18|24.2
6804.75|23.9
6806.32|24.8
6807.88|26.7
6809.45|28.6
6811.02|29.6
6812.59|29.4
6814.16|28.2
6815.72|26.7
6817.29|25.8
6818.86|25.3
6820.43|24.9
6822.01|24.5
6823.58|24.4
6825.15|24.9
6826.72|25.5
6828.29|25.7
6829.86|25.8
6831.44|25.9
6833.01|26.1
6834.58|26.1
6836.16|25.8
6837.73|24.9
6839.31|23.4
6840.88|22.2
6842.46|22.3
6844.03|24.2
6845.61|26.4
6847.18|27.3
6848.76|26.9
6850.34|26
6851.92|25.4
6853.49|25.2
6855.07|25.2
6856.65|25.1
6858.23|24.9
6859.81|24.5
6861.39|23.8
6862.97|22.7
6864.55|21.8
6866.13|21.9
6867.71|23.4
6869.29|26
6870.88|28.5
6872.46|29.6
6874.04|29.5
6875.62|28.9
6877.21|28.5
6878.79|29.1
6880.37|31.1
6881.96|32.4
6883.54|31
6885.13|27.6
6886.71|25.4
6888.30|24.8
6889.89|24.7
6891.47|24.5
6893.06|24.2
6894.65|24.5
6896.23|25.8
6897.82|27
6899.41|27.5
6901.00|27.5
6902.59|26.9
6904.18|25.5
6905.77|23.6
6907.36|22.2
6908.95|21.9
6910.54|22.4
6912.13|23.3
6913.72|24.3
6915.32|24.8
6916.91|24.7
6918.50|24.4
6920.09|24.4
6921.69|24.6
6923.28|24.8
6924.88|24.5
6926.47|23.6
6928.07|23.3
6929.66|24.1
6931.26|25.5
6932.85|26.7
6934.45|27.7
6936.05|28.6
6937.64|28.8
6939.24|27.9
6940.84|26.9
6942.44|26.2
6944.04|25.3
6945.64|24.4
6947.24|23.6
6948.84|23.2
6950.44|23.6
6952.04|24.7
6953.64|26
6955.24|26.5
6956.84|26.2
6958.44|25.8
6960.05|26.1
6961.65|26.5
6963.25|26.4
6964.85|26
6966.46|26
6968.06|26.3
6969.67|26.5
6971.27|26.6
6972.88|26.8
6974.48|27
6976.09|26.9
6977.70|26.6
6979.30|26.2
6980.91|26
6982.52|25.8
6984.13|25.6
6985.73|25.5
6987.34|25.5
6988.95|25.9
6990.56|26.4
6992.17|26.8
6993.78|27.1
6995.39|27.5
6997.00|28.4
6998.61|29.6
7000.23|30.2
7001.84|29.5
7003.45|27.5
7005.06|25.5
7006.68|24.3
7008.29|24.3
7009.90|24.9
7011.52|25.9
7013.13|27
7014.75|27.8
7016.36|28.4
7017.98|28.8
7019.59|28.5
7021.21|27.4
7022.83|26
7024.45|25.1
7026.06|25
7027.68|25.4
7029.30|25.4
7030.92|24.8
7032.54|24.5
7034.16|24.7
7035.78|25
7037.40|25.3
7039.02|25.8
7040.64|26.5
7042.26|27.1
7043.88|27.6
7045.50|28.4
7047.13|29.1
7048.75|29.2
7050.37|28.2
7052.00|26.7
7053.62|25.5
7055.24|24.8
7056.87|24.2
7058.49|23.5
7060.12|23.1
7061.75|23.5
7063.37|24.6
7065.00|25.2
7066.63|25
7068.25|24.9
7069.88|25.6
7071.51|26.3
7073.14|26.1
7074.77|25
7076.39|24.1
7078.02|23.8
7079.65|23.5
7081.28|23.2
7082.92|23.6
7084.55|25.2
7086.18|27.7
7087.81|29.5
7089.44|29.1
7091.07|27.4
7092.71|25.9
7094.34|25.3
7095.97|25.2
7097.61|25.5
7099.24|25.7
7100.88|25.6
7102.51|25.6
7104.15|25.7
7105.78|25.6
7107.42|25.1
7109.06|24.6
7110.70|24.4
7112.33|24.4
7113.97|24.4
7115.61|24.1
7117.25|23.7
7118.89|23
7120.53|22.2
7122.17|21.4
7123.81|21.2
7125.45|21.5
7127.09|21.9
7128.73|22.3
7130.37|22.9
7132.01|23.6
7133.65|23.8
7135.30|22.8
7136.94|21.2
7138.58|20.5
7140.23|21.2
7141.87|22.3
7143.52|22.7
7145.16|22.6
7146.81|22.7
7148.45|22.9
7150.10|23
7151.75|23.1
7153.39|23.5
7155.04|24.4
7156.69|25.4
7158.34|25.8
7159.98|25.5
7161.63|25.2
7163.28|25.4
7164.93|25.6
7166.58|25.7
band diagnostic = 1.0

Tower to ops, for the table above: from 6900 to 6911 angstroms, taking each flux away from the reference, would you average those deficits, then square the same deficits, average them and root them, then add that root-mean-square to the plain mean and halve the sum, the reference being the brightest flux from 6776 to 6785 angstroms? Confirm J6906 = 2.2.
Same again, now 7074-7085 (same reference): 2.0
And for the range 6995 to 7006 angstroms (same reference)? 0.2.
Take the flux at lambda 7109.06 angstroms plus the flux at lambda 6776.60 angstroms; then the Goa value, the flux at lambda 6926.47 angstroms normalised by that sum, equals 0.479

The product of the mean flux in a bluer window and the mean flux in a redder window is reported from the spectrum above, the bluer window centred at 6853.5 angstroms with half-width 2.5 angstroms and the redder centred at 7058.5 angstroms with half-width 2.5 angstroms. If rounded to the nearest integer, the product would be 596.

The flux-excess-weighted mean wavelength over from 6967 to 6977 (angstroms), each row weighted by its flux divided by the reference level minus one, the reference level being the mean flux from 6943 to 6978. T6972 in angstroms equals 6972.8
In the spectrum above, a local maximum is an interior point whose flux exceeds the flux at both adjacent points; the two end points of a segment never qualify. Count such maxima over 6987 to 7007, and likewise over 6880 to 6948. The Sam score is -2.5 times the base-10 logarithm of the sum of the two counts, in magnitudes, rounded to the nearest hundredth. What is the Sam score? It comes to -1.75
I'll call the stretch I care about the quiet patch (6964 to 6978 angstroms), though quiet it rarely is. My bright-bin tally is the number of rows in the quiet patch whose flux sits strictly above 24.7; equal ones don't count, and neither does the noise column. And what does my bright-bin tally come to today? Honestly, 9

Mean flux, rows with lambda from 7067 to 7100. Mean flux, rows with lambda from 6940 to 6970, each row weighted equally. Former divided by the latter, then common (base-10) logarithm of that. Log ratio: 0.001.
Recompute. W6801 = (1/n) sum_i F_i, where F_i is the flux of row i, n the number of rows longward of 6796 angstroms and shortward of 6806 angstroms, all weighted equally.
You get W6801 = 25.8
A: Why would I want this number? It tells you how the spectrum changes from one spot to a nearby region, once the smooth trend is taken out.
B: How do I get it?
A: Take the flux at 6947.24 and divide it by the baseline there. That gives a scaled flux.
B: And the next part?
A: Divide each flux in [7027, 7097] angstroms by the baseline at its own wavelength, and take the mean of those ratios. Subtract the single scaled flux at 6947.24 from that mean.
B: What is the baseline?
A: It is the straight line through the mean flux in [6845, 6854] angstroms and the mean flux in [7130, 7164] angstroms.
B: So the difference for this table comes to 0.13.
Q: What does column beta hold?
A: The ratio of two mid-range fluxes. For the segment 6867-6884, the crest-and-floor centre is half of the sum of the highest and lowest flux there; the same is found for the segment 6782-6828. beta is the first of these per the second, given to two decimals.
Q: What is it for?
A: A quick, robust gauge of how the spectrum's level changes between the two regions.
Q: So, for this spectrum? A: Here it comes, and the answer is 1.04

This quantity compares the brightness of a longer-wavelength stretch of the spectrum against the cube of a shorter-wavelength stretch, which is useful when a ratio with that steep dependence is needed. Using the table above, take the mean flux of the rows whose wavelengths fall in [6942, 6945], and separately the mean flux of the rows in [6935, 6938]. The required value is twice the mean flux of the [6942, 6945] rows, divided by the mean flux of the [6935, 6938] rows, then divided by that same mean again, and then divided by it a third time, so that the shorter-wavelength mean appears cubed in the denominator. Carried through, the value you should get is 0.0022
